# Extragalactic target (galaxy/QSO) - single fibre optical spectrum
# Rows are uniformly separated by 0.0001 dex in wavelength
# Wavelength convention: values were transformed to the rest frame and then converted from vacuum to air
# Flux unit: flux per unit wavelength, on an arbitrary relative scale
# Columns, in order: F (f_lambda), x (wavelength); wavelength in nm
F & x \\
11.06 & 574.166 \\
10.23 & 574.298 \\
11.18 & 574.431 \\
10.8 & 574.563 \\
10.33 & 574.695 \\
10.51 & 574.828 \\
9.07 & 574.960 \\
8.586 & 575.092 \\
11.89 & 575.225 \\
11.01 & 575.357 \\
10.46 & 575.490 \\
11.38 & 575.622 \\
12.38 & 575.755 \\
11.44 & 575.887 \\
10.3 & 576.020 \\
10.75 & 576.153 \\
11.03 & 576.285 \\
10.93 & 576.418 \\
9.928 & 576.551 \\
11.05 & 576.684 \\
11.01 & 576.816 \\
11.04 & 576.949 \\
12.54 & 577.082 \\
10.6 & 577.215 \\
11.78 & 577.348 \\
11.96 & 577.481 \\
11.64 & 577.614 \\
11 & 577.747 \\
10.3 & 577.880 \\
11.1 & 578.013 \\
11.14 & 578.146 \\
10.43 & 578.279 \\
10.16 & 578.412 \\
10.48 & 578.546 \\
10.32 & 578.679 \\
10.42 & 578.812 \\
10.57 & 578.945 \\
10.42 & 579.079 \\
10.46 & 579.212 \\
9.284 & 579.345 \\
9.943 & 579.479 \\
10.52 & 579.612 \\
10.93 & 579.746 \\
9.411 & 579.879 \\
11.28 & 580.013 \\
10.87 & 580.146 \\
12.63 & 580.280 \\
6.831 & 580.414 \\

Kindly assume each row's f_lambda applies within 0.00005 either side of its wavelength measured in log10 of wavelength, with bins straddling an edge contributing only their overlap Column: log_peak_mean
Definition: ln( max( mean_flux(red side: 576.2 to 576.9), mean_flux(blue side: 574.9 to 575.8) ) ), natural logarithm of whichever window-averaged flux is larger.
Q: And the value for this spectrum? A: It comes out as 2.38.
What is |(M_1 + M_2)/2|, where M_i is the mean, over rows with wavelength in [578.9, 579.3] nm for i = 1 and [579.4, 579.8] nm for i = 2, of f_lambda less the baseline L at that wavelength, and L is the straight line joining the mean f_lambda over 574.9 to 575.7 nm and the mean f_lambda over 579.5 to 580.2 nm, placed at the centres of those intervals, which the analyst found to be 0.1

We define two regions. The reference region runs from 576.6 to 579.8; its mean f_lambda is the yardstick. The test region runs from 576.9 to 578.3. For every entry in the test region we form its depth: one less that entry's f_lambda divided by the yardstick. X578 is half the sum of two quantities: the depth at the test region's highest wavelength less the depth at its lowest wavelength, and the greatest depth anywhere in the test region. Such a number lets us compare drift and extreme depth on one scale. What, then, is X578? 0.051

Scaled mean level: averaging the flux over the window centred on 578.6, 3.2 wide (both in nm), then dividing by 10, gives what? 1.07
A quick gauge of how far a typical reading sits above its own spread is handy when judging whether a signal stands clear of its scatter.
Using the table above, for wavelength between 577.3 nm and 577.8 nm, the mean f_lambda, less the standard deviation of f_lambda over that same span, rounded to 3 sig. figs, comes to 11.2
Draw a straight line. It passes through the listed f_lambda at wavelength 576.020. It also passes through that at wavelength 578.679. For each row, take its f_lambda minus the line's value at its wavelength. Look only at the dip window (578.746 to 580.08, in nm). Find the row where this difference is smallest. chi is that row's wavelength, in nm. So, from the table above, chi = 579.345 nm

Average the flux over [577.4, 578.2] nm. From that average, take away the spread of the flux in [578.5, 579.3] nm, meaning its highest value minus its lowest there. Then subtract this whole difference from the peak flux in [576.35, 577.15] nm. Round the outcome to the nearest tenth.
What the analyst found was 1.6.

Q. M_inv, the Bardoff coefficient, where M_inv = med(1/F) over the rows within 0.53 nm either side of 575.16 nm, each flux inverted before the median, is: 0.0954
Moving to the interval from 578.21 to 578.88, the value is 0.0960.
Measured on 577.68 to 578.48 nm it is 0.0934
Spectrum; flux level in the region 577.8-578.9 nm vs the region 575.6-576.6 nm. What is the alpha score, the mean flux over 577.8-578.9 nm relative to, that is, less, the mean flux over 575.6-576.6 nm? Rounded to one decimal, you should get -0.5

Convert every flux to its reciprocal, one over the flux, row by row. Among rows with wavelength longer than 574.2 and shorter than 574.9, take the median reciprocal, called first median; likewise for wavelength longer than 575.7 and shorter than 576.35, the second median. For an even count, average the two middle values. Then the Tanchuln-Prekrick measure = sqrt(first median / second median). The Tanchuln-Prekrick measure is 1.02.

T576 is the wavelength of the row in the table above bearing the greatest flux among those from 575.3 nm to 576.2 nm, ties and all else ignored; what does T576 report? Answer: 575.755 nm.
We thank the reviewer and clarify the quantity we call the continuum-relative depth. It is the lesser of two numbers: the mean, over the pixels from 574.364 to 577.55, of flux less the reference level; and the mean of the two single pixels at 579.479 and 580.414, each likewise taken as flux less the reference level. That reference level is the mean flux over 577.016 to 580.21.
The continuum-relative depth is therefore -2.3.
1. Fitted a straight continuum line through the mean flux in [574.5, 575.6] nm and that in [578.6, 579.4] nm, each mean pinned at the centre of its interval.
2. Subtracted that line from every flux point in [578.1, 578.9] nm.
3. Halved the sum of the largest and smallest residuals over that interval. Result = 0.4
